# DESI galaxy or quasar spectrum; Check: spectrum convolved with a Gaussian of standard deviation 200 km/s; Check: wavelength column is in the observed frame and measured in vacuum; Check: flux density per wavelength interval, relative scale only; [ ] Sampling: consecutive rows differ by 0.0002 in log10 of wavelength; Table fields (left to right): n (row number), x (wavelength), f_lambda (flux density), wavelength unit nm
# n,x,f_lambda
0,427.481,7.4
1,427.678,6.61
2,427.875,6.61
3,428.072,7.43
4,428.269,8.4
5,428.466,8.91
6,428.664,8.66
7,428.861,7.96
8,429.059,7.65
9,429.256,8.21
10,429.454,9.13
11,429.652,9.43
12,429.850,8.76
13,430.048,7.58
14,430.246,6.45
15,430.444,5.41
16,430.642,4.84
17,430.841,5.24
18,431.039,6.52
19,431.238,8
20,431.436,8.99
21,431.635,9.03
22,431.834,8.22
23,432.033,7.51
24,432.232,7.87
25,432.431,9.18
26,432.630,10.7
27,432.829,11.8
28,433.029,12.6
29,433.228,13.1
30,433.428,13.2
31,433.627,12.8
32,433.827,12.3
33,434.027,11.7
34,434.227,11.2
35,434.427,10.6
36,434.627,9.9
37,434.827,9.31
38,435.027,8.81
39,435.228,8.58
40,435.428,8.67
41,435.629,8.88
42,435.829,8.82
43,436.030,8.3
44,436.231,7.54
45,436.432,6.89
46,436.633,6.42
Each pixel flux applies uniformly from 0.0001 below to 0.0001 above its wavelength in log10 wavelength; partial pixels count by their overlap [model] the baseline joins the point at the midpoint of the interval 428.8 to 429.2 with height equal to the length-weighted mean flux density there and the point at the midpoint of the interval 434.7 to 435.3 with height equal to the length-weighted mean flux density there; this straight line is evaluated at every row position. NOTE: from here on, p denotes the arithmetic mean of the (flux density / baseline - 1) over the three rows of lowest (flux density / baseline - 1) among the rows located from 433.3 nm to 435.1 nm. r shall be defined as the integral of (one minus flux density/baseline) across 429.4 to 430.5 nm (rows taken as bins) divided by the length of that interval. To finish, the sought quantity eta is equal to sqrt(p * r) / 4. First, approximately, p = 0.047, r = 0.02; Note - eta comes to 0.01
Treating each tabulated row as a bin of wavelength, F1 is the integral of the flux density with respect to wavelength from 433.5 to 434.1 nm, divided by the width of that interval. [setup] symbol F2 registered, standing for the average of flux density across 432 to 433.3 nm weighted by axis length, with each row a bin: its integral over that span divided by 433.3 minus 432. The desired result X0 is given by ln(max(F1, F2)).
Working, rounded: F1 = 12.3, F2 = 10.5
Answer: 2.51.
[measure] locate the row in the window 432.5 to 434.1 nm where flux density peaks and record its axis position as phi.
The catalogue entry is 433.428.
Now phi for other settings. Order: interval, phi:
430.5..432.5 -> 432.431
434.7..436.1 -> 434.827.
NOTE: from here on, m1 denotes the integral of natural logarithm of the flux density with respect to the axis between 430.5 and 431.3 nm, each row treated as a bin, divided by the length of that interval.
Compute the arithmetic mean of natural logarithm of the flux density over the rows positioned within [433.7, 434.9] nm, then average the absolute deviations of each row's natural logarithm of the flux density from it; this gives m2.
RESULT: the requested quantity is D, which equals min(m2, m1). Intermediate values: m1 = 1.78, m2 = 0.08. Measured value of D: 0.08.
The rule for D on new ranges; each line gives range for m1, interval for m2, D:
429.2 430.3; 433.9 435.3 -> 0.10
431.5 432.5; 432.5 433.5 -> 0.07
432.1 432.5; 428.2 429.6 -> 0.05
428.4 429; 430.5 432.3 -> 0.18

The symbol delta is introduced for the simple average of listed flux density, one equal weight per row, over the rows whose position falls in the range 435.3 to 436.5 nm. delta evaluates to 8.2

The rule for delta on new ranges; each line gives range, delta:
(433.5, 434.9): 11.1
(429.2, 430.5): 7.9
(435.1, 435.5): 8.6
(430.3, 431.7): 6.9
